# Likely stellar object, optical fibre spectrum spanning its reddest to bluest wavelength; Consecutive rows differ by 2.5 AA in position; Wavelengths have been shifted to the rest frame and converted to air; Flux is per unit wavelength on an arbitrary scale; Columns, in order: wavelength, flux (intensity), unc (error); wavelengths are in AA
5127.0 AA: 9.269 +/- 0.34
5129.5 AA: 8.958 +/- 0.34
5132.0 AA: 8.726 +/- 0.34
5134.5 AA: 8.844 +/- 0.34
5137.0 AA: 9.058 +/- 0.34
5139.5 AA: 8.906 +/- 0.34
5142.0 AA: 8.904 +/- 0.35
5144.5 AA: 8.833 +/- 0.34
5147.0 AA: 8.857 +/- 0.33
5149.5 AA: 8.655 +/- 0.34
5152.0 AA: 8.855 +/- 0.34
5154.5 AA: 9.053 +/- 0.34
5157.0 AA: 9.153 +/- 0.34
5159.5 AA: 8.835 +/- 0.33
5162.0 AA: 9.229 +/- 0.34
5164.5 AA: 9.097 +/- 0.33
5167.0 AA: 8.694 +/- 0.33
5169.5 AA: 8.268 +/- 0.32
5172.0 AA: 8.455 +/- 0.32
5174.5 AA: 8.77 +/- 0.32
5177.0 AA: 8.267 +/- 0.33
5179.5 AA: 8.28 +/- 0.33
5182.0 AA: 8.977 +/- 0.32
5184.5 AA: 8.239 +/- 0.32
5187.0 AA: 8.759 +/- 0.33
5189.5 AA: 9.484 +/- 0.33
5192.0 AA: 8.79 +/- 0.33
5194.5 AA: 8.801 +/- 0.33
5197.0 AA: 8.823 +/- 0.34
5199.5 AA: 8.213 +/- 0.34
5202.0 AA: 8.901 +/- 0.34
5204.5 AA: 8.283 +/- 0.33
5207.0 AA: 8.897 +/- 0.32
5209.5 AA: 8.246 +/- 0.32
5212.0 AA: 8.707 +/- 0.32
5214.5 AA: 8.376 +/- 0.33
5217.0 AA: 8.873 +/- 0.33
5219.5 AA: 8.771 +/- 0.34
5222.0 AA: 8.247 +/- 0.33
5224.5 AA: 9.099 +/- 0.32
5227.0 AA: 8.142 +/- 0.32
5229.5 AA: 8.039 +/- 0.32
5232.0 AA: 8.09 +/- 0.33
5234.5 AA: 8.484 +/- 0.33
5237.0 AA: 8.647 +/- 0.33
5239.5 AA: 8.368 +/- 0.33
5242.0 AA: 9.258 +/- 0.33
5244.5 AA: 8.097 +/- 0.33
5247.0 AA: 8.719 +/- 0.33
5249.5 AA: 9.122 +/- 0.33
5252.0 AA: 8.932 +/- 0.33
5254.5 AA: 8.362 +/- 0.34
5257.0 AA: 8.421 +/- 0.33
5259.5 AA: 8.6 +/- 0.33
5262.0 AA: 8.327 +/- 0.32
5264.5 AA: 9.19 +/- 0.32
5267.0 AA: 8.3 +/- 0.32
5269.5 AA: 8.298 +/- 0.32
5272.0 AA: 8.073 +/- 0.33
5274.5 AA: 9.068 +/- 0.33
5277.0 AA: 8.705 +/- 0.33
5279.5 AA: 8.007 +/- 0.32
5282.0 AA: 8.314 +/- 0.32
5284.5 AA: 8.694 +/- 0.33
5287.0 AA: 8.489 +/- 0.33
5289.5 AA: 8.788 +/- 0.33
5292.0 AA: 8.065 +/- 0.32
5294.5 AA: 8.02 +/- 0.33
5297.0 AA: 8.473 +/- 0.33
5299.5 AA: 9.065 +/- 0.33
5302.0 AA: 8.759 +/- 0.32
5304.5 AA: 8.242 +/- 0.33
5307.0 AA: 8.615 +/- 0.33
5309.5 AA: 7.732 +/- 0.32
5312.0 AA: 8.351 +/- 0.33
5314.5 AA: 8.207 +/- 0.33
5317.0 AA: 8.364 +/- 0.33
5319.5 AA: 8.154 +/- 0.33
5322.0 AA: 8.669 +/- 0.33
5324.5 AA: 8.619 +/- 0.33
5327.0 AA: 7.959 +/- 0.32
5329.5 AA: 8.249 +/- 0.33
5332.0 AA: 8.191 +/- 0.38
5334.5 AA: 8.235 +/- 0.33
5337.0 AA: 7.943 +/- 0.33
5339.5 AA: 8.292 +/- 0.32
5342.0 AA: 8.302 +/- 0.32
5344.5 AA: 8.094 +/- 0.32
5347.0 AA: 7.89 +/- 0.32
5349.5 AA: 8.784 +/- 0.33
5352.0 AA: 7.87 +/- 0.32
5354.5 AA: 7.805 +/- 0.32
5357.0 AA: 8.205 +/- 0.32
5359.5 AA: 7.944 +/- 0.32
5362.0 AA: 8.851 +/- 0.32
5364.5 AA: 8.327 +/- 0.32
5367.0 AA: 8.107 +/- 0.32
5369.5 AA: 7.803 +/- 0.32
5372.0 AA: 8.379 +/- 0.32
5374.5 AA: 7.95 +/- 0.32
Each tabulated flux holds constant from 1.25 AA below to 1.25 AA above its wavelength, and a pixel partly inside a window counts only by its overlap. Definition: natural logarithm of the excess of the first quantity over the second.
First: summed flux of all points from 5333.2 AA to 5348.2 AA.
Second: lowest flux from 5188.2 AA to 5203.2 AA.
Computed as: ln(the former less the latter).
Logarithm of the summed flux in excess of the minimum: 3.70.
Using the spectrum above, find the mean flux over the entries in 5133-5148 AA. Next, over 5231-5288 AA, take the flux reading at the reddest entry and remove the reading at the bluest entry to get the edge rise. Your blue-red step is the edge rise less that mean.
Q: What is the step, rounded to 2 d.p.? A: -8.50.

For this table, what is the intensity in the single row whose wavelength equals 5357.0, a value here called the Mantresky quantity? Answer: 8.205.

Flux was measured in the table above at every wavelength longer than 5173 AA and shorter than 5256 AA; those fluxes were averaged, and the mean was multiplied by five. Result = 43.0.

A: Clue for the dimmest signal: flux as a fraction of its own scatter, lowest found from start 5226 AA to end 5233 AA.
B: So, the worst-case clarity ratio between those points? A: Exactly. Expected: 24.5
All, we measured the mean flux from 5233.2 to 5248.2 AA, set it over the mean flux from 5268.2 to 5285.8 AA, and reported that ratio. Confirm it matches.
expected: 1.02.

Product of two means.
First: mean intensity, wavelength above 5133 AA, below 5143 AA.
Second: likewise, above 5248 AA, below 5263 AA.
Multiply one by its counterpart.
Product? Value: 77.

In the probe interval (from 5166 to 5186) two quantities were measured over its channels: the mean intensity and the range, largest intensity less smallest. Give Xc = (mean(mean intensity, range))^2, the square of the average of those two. 21.3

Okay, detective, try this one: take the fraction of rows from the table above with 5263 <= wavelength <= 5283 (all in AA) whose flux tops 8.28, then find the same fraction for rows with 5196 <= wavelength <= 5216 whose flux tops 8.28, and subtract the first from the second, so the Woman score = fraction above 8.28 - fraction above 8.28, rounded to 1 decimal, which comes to 0.0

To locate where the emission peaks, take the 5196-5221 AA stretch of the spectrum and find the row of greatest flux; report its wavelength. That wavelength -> 5202.0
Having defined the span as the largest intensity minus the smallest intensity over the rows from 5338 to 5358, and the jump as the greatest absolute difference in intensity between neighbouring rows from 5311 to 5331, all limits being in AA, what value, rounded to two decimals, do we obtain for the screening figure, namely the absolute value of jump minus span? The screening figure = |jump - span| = 0.32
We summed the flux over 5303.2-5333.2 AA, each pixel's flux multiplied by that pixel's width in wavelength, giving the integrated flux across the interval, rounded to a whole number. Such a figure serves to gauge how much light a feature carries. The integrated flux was 248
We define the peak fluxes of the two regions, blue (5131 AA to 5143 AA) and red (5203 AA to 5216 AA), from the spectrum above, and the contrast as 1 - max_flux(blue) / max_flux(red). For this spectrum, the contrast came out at -0.018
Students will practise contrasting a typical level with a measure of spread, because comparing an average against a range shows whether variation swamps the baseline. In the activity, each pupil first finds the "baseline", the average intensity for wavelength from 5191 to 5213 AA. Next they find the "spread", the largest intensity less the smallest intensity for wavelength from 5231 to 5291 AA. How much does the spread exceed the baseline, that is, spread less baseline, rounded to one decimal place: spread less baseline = -7.4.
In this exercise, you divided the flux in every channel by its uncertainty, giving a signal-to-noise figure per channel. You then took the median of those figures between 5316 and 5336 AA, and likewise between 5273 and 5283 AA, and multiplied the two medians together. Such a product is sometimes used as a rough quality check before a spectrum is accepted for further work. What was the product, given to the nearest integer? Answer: 654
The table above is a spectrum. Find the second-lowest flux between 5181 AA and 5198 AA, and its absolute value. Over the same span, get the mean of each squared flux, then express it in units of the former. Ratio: 8.93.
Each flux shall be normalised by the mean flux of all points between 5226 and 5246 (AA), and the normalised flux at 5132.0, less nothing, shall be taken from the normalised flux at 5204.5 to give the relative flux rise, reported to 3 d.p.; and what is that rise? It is -0.053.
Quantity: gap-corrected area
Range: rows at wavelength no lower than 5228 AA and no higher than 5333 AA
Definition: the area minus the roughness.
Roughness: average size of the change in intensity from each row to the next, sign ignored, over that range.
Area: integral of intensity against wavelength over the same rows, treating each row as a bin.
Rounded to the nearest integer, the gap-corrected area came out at 887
